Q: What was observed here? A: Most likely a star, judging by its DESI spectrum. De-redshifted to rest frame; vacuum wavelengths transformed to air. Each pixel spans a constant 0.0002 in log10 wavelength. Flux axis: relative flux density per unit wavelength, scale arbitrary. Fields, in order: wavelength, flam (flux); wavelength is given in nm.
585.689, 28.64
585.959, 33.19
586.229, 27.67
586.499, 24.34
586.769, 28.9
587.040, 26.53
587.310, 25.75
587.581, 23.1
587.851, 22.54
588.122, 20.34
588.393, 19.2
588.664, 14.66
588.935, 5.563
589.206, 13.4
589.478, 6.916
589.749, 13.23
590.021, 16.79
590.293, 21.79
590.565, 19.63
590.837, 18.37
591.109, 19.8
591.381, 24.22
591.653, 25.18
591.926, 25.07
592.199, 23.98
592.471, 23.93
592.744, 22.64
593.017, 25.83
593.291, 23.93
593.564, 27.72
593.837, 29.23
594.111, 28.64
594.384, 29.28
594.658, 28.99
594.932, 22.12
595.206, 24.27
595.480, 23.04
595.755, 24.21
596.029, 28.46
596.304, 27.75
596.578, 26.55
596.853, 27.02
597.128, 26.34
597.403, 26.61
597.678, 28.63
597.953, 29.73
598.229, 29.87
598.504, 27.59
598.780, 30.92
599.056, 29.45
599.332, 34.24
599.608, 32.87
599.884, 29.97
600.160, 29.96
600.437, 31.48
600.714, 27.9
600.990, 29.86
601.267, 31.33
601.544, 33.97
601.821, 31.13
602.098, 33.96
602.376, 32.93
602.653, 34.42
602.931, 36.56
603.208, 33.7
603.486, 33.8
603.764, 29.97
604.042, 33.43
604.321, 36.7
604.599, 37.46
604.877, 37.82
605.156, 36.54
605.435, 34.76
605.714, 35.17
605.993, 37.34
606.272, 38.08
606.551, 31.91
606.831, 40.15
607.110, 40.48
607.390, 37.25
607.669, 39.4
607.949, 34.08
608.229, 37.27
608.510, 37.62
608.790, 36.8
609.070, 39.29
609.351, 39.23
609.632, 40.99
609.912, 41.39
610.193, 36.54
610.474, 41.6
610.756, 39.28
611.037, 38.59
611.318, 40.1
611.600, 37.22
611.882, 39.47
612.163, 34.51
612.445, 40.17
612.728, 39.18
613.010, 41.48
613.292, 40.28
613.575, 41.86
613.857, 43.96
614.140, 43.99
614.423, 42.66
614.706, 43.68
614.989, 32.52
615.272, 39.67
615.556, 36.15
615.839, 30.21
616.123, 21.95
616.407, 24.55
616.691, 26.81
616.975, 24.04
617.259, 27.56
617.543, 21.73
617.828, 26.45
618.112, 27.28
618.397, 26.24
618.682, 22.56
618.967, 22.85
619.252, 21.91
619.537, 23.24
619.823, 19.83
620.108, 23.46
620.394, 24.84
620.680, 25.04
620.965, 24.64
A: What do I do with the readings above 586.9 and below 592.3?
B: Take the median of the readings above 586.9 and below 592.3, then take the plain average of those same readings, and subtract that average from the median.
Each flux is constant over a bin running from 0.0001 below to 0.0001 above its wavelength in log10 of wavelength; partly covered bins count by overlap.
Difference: 0.8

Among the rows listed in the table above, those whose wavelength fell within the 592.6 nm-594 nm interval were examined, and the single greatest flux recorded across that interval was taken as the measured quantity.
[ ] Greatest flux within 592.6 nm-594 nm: 29.23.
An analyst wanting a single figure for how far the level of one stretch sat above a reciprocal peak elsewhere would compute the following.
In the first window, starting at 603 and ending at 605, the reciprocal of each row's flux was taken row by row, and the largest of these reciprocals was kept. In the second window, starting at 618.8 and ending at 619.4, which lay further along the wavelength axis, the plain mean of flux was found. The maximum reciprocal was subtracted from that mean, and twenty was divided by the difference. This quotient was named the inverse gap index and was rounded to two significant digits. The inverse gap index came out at 0.89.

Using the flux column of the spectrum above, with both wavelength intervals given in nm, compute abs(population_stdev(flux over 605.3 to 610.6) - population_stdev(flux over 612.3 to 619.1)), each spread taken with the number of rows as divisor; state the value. 6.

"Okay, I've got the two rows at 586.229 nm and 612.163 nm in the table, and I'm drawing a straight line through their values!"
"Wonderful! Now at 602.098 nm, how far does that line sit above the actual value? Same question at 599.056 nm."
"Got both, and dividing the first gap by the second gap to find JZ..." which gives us -1.3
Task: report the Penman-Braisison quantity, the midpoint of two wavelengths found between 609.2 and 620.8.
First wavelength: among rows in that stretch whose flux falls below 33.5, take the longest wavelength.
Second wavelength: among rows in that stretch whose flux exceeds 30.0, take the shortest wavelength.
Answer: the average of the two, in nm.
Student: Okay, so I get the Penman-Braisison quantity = 615.02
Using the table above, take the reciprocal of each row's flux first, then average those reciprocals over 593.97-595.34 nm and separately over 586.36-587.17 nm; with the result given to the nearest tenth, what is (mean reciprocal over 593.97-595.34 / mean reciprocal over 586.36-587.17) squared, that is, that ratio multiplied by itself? 1.0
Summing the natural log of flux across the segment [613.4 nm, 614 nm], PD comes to 7.52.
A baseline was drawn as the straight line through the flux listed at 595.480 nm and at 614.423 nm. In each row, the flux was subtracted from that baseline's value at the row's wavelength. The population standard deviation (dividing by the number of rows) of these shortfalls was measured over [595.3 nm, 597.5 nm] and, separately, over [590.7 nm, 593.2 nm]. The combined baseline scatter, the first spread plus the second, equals 3.5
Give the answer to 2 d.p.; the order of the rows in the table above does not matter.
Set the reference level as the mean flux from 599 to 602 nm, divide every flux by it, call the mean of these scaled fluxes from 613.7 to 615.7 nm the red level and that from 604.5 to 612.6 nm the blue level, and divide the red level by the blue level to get 1.06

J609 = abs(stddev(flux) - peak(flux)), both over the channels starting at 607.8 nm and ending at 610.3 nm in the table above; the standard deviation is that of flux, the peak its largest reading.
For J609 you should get 39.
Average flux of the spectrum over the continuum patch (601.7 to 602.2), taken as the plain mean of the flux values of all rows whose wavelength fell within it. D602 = 32.5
